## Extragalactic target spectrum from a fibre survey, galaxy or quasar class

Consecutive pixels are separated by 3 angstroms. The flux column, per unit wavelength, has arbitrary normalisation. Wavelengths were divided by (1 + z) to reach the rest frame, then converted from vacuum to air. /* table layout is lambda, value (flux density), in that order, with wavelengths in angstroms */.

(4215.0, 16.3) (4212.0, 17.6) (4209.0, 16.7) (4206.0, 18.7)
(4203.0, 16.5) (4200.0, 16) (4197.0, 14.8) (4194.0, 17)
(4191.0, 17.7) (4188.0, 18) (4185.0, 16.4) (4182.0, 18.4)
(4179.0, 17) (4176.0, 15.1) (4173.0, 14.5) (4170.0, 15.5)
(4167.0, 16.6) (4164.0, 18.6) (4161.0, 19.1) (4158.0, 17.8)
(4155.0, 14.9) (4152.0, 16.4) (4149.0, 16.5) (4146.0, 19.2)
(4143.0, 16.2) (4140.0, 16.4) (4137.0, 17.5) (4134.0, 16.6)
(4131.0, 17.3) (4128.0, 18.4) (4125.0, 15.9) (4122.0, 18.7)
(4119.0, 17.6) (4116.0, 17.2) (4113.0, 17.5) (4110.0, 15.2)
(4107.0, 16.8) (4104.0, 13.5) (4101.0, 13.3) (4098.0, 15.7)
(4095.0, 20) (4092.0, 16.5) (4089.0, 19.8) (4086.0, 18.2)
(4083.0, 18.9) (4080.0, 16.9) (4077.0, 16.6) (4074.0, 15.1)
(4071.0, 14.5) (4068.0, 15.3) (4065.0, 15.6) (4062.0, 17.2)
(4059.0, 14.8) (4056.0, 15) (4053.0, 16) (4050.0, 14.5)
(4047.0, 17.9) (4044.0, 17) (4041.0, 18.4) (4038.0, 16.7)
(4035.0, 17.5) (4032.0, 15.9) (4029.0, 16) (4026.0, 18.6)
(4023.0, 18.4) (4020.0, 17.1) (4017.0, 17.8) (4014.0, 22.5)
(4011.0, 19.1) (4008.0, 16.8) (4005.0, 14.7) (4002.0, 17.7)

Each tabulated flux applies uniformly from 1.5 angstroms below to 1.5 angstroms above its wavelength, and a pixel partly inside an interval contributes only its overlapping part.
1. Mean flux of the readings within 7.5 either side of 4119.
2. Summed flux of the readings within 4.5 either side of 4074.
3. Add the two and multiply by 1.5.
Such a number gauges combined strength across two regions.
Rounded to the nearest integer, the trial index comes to 95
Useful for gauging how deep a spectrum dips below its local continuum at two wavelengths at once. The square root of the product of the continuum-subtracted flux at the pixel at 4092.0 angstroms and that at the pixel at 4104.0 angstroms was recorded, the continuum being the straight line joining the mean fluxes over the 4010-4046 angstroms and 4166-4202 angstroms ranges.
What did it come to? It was 1.7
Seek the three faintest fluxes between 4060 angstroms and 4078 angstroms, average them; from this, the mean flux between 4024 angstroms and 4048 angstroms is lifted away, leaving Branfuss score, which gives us -2.3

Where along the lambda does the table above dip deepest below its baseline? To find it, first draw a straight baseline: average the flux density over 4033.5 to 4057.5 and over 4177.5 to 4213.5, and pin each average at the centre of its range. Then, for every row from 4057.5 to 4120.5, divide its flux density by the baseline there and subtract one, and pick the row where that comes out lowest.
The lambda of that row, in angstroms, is 4101.0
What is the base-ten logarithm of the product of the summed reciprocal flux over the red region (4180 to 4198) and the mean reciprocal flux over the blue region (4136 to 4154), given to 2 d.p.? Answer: -1.68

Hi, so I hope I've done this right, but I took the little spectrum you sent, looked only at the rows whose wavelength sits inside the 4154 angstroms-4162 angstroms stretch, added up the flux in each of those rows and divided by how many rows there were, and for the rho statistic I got 17.3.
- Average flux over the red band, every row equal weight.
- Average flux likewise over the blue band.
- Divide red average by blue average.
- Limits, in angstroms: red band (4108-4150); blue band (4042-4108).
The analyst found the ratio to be 1.05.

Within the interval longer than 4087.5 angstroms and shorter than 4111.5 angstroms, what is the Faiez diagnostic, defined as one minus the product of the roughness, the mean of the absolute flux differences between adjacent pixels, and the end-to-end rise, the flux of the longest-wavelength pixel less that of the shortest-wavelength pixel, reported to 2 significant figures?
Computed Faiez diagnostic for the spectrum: 13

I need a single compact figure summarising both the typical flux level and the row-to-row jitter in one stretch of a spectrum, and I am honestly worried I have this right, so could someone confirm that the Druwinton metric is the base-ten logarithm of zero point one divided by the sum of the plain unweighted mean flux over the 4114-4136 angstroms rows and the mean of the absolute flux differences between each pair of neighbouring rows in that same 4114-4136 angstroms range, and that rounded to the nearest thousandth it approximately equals -2.275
